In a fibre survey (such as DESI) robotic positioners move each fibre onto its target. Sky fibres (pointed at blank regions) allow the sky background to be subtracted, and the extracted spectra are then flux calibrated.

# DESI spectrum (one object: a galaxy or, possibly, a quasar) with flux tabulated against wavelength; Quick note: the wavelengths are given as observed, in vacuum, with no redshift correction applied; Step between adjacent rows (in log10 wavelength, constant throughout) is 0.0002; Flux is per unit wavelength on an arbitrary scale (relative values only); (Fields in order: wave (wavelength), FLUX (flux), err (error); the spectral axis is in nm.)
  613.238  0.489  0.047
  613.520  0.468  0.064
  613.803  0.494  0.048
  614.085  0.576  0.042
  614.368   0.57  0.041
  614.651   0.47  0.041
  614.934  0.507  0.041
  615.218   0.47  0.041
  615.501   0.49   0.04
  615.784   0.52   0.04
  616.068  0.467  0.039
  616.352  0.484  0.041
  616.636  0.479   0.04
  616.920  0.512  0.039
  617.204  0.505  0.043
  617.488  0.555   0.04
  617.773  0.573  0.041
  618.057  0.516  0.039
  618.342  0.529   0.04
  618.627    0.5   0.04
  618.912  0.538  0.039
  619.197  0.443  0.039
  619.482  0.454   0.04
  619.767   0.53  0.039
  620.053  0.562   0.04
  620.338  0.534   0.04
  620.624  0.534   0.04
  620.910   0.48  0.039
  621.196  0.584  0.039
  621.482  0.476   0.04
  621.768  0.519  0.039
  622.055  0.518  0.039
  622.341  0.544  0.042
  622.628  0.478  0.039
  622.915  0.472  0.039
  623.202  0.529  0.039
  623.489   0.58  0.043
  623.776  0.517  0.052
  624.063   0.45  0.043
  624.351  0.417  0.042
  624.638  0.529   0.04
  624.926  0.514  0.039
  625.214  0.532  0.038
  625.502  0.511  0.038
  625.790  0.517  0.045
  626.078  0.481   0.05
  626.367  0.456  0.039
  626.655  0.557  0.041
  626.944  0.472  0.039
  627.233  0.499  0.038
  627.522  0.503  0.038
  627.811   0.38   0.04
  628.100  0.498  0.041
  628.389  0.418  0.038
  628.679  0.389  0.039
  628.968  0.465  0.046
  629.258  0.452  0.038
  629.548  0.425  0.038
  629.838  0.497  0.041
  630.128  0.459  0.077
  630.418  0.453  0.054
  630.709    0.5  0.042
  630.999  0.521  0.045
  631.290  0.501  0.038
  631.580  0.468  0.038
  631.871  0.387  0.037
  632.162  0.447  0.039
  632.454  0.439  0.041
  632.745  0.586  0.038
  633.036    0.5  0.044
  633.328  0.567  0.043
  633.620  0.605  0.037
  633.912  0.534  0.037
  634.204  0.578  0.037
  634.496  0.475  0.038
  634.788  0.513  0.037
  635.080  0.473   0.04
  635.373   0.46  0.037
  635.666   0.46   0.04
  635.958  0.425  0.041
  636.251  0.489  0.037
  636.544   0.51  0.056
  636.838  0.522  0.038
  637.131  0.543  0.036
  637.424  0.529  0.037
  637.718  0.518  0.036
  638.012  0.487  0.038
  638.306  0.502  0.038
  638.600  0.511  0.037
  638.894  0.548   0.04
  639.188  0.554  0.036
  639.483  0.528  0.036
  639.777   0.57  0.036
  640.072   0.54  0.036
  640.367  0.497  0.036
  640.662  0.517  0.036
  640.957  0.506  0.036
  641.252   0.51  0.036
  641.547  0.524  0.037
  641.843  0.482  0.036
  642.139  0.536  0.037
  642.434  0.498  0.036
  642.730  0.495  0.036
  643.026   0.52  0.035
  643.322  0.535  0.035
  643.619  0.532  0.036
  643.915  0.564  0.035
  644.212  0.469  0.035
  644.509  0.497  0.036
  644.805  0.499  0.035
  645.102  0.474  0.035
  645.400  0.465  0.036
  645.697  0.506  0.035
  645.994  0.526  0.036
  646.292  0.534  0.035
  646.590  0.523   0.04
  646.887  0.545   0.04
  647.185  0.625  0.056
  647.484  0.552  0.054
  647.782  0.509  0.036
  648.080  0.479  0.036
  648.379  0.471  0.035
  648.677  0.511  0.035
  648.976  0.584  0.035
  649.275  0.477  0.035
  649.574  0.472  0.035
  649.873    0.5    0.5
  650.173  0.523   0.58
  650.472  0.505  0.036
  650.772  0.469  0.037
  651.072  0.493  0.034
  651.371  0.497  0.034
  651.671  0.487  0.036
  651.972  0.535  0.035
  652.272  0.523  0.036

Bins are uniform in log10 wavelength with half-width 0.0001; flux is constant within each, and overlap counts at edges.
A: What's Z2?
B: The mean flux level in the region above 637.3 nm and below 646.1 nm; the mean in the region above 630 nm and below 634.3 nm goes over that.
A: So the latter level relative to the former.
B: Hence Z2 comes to 0.98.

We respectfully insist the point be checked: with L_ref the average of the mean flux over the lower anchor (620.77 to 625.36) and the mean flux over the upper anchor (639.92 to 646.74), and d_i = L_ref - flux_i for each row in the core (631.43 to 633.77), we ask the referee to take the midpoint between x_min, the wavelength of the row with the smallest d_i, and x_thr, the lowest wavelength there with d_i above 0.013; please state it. 632.60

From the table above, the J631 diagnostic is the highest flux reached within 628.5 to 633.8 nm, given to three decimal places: 0.605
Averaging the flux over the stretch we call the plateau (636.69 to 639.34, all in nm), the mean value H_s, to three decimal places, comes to 0.524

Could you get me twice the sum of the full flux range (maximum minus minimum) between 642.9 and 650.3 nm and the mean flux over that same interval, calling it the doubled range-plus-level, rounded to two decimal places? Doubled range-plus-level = 1.35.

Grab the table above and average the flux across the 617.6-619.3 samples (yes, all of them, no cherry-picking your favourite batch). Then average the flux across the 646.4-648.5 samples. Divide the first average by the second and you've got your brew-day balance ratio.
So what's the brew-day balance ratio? 0.98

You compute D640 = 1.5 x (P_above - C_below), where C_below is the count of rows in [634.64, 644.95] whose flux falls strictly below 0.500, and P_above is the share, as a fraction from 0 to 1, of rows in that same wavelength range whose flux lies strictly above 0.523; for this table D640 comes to -19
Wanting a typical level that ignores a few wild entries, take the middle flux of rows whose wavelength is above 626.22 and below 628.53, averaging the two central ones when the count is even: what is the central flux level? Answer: 0.485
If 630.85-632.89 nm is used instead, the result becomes 0.468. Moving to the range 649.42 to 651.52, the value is 0.497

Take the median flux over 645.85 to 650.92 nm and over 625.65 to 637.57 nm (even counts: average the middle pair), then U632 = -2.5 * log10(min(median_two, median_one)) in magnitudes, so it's 0.777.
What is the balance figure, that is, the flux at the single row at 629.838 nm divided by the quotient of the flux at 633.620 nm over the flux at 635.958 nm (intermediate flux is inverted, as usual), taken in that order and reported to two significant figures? 0.35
